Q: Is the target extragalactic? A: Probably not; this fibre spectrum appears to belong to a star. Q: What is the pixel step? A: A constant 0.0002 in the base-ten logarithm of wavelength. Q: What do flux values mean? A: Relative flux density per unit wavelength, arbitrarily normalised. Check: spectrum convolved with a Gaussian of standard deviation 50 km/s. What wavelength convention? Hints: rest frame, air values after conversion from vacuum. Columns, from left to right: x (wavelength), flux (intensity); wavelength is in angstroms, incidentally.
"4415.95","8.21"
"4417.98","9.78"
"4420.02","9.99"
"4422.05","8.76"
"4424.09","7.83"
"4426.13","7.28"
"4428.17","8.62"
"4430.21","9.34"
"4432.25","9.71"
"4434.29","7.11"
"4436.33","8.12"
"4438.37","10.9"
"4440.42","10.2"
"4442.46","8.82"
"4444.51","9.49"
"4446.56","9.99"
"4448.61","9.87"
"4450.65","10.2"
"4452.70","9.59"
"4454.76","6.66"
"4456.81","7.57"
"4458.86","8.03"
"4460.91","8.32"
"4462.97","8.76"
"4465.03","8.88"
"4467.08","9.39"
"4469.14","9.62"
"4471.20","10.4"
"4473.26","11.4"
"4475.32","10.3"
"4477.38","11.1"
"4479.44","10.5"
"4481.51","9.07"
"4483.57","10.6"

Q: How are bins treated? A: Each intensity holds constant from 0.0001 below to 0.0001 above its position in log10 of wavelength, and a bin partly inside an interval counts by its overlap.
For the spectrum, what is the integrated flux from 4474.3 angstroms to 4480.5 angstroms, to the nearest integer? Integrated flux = 66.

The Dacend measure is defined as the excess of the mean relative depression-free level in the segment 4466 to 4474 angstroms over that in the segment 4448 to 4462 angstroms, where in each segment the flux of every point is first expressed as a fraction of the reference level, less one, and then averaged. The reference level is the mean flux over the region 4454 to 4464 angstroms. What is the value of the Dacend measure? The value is 0.20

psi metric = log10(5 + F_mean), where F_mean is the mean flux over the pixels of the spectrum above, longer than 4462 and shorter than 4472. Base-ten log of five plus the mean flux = 1.16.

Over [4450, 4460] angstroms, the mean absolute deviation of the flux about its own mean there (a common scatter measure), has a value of 1.19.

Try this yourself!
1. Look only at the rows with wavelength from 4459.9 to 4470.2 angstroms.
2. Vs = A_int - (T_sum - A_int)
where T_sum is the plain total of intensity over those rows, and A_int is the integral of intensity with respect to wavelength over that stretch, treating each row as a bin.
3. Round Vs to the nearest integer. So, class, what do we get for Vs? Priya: 140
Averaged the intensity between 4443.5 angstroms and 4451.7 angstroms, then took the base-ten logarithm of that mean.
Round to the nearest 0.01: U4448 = 1.00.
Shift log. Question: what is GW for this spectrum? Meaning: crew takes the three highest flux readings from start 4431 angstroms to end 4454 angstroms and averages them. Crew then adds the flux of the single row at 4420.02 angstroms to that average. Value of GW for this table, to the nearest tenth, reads 20.4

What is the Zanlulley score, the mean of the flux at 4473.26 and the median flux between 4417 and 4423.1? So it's 10.6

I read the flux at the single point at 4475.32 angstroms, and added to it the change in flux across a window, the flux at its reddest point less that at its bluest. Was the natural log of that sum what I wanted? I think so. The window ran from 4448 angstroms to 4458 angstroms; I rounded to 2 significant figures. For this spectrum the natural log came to 2.1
